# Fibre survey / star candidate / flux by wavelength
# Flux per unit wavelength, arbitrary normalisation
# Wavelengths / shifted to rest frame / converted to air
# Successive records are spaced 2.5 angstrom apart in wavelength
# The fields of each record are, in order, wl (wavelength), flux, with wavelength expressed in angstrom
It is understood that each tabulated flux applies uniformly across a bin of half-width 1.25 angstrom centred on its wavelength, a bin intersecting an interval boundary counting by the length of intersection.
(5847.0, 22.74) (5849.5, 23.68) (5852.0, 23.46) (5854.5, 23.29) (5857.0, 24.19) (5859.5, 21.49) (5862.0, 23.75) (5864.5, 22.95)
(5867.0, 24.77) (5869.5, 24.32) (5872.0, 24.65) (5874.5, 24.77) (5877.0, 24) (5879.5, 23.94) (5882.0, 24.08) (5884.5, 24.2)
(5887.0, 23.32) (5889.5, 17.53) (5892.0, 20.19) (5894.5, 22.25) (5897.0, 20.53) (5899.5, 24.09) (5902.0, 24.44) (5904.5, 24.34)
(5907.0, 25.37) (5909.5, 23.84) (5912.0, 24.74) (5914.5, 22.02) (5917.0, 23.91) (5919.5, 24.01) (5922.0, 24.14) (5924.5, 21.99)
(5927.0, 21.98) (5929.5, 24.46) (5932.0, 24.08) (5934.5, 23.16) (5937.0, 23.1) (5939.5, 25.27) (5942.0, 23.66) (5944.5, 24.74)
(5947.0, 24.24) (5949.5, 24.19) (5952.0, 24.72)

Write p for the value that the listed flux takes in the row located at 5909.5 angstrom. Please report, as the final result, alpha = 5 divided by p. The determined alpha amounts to 0.210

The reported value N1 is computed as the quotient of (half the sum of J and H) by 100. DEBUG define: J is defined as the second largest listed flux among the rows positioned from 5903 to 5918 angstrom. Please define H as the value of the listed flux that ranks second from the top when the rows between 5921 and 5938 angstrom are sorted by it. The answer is 0.2444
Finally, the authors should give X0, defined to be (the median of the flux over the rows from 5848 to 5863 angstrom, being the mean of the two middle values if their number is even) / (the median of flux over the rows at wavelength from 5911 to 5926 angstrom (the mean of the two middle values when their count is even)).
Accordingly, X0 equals 0.98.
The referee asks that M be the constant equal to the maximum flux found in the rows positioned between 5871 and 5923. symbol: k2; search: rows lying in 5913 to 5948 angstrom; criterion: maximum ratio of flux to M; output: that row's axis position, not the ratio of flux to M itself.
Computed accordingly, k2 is 5939.5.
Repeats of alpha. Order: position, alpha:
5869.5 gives 0.206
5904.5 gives 0.205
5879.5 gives 0.209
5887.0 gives 0.214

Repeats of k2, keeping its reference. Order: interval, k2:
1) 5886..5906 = 5902.0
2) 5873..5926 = 5907.0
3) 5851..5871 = 5867.0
